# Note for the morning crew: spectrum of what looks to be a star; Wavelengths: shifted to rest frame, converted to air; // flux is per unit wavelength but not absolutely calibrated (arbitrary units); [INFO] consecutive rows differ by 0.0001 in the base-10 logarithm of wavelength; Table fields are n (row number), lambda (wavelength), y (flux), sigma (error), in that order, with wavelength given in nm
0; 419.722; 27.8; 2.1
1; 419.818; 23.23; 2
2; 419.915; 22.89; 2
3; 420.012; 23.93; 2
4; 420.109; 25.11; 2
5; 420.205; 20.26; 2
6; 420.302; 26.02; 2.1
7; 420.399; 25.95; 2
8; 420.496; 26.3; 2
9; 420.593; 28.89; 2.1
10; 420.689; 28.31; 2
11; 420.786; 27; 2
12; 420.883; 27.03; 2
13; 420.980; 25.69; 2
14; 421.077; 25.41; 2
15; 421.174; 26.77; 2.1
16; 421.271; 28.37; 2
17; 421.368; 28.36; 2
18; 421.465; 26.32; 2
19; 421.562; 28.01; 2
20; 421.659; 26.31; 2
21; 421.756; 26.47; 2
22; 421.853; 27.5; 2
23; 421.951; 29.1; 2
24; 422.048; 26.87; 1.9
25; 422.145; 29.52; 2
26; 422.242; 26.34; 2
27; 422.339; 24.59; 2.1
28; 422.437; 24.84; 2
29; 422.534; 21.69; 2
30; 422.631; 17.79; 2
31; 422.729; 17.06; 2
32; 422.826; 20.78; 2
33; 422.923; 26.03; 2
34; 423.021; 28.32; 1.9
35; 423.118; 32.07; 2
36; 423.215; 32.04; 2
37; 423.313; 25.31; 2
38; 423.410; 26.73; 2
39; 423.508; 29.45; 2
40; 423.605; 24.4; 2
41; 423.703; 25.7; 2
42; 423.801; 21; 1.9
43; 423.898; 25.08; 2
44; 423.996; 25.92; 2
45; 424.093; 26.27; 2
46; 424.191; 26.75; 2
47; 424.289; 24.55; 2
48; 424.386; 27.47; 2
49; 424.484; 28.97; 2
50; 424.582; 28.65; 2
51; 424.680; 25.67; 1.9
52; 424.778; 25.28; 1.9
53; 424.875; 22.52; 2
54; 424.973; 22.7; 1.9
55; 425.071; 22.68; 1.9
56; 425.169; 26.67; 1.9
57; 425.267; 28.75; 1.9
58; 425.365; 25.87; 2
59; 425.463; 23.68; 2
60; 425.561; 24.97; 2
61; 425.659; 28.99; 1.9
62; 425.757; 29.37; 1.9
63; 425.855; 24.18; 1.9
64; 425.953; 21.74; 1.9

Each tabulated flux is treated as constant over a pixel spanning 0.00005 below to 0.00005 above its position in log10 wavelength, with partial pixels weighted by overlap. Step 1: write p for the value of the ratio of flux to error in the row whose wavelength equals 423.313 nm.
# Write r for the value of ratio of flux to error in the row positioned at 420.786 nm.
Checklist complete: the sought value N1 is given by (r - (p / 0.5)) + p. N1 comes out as 0.8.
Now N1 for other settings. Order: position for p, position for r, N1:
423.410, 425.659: 1.9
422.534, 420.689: 3.3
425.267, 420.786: -1.6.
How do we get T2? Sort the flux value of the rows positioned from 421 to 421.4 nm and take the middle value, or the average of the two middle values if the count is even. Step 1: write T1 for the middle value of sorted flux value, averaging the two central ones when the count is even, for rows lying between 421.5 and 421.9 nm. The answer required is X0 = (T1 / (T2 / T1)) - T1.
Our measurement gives -0.6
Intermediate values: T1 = 27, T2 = 27.6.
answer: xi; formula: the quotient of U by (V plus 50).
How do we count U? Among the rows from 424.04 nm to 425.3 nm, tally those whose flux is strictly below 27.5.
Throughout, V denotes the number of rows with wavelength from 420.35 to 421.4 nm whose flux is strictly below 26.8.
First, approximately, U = 10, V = 5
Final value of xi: 0.182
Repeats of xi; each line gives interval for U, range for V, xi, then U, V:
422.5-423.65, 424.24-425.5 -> 0.136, 8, 9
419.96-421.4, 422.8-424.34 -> 0.177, 11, 12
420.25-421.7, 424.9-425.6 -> 0.179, 10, 6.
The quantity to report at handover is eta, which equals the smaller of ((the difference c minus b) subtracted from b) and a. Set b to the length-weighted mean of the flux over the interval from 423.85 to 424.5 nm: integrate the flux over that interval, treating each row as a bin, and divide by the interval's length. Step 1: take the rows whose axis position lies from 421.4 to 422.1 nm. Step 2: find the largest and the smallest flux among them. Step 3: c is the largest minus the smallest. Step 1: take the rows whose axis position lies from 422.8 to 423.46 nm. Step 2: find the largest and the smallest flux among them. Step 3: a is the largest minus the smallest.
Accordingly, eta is 11.3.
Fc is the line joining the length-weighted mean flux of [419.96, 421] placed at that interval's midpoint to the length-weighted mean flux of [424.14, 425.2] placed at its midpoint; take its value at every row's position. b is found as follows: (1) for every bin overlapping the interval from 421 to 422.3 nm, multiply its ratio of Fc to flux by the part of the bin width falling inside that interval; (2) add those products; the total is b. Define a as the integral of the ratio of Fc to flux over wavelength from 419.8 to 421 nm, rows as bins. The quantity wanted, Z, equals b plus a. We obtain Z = 2.46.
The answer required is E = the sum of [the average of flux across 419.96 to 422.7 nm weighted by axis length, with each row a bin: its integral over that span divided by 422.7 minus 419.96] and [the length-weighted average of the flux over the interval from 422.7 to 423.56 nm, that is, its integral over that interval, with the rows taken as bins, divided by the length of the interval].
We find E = 52.6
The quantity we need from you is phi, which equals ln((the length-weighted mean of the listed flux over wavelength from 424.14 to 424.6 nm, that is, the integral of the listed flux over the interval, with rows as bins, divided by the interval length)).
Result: 3.30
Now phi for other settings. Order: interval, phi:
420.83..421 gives 3.28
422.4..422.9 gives 3.03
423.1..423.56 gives 3.36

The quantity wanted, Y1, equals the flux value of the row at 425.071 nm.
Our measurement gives 22.68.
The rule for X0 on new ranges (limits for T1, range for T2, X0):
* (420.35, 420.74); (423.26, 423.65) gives 1.3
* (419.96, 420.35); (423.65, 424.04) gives -0.8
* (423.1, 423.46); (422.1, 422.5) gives 4.4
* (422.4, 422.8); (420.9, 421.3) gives -4.9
